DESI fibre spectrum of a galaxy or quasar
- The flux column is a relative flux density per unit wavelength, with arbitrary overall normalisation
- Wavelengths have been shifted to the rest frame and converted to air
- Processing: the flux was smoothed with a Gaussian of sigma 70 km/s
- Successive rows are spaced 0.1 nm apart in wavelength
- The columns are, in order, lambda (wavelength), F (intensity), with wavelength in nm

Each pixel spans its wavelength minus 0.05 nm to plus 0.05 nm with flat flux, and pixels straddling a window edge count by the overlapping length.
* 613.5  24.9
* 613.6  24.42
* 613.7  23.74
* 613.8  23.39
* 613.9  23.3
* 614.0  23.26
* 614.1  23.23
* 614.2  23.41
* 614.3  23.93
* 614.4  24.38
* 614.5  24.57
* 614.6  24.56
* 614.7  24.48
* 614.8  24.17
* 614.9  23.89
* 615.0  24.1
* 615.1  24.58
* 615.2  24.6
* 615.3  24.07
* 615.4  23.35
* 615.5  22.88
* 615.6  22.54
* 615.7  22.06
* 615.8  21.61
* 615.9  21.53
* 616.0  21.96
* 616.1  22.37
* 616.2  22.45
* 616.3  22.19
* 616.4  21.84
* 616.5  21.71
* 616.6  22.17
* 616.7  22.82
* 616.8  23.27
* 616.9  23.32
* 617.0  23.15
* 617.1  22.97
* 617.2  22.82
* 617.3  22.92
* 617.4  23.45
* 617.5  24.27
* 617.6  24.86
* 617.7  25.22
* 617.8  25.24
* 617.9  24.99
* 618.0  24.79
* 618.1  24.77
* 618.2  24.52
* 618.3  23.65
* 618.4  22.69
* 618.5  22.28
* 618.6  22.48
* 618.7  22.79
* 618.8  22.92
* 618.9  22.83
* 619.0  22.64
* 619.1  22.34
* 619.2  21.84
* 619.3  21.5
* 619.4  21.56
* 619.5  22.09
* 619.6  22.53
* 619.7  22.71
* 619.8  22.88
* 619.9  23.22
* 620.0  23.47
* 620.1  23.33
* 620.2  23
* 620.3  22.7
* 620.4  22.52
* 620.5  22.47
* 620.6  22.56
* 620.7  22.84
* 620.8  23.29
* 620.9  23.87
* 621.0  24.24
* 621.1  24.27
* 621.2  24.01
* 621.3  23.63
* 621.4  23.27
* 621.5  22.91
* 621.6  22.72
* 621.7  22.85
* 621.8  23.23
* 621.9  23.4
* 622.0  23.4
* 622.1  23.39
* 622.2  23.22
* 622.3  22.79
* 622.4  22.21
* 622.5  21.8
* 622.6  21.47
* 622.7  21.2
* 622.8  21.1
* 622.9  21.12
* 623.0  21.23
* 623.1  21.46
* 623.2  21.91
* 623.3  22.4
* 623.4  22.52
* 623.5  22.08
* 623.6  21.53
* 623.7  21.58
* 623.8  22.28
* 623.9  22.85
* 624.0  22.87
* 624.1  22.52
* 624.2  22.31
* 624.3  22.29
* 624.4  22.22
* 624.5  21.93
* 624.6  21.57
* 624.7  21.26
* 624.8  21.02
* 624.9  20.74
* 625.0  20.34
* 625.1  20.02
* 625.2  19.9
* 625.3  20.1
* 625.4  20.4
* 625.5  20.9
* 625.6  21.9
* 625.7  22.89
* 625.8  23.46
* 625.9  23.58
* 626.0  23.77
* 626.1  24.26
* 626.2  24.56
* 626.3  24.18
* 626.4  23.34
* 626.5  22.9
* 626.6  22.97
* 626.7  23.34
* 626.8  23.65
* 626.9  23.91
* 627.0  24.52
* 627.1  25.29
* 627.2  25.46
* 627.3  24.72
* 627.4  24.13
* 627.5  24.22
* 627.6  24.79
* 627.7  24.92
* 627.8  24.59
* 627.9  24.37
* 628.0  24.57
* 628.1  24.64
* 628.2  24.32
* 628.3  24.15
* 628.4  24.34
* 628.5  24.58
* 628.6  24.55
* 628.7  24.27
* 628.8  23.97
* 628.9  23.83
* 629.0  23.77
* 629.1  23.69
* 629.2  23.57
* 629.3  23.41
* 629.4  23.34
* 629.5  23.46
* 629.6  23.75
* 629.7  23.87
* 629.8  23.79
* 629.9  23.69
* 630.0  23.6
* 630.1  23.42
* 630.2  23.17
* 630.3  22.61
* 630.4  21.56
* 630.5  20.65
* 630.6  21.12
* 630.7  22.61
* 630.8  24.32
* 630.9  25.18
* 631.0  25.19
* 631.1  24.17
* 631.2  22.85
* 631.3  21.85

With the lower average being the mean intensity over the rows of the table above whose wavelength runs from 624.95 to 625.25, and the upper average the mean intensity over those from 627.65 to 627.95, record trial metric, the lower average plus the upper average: 45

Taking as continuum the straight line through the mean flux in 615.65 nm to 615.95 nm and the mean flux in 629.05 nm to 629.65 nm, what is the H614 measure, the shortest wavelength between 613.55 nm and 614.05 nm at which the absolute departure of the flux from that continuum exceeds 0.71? 613.6 nm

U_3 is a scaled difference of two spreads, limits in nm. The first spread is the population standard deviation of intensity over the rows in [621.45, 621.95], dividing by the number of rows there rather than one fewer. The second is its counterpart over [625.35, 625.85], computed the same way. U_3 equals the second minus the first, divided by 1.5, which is 0.60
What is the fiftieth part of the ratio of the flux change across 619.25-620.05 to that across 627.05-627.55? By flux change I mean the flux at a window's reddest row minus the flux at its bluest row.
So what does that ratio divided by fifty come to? -0.037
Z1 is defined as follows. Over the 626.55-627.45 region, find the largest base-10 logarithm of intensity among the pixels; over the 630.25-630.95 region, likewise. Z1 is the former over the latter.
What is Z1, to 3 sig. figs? 1.00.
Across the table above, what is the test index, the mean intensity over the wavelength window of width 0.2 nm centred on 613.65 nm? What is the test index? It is 24.1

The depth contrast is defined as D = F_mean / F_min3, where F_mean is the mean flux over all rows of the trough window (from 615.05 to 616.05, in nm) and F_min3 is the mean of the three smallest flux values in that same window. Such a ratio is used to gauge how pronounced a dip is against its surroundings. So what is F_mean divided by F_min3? 1.06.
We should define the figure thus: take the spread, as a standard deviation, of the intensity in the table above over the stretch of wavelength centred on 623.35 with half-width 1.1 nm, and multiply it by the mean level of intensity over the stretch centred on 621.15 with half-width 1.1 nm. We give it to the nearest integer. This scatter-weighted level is 13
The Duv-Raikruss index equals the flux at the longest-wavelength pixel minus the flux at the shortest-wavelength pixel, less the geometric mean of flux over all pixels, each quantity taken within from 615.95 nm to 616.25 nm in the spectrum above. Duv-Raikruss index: -21.8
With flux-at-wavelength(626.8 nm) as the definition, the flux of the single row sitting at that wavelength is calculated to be 23.65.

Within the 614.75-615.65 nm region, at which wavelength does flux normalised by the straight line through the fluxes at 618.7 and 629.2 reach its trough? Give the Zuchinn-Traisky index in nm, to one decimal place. 615.6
